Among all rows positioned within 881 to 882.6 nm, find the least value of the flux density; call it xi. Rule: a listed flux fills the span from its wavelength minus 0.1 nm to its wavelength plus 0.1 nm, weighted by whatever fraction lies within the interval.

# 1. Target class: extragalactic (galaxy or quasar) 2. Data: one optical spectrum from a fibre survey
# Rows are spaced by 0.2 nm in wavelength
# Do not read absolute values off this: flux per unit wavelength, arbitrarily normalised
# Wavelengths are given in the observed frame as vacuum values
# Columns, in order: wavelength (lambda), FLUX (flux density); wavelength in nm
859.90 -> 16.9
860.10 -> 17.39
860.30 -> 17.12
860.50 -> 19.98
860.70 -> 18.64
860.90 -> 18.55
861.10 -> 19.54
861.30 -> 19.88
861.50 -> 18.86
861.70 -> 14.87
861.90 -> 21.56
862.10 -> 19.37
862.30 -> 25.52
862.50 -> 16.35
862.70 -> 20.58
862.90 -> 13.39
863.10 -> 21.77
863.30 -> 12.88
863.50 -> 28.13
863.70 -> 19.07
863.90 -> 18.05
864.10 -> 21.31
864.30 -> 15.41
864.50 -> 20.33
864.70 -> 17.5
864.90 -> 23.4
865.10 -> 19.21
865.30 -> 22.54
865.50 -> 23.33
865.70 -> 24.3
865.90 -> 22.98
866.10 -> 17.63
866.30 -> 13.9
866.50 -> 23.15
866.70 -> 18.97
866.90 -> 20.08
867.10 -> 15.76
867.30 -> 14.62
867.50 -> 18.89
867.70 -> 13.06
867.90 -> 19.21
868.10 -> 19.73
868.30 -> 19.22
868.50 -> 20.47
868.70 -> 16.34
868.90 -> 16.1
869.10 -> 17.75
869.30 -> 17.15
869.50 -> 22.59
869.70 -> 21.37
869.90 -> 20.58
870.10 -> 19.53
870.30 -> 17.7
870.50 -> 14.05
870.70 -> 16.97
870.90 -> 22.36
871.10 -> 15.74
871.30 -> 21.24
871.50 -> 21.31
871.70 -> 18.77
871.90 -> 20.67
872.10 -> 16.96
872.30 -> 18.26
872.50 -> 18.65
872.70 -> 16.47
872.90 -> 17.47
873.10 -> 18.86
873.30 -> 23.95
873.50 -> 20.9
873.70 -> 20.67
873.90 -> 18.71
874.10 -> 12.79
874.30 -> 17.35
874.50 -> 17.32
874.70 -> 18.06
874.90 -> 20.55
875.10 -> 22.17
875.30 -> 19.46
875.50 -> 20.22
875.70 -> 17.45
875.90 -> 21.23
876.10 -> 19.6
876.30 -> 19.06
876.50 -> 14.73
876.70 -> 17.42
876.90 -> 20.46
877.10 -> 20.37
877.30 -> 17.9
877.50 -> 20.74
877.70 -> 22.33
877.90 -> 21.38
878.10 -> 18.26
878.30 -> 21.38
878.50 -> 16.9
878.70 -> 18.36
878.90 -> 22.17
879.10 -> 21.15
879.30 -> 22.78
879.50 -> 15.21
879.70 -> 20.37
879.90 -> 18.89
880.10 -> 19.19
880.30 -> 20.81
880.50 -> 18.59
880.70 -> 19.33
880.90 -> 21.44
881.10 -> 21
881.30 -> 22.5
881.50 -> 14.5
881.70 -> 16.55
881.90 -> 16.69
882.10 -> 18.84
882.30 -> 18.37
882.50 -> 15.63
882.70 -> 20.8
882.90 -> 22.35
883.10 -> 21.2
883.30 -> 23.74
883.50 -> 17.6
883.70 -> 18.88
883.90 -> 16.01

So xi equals 14.5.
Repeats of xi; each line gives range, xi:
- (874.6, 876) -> 17.45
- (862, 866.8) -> 12.88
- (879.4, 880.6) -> 15.21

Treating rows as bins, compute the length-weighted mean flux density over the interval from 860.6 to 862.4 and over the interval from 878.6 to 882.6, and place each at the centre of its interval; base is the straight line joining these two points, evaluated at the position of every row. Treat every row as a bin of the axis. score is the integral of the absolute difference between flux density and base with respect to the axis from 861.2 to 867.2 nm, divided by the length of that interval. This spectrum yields 2.9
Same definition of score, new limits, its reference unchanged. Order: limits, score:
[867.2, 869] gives 2.2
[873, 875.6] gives 2.0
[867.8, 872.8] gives 1.9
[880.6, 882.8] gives 2.1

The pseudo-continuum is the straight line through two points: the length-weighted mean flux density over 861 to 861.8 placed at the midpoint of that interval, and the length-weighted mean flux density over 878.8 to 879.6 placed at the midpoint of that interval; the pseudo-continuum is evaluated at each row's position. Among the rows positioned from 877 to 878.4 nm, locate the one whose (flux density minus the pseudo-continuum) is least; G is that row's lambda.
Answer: 877.30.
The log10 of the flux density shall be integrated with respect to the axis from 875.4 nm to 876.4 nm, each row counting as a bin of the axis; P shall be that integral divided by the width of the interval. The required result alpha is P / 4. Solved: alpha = 0.322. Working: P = 1.29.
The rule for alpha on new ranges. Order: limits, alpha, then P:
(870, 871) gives 0.313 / 1.25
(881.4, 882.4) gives 0.307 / 1.23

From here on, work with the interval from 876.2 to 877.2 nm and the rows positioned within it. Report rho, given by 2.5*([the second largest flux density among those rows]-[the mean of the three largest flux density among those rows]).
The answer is 1.0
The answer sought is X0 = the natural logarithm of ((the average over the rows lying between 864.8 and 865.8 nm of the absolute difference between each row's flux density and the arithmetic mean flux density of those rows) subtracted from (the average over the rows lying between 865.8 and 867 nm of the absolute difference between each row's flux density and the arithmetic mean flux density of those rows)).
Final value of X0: 0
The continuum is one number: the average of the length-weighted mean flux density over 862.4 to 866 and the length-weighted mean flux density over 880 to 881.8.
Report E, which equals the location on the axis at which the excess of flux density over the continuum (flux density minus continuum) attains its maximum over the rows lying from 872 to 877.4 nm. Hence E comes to 873.30 nm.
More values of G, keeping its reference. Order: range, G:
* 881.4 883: 881.50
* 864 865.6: 864.30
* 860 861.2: 860.30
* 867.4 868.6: 867.70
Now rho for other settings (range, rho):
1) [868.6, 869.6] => -3.5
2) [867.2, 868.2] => -0.2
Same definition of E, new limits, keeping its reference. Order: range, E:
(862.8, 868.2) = 863.50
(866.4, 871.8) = 866.50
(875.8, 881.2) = 879.30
